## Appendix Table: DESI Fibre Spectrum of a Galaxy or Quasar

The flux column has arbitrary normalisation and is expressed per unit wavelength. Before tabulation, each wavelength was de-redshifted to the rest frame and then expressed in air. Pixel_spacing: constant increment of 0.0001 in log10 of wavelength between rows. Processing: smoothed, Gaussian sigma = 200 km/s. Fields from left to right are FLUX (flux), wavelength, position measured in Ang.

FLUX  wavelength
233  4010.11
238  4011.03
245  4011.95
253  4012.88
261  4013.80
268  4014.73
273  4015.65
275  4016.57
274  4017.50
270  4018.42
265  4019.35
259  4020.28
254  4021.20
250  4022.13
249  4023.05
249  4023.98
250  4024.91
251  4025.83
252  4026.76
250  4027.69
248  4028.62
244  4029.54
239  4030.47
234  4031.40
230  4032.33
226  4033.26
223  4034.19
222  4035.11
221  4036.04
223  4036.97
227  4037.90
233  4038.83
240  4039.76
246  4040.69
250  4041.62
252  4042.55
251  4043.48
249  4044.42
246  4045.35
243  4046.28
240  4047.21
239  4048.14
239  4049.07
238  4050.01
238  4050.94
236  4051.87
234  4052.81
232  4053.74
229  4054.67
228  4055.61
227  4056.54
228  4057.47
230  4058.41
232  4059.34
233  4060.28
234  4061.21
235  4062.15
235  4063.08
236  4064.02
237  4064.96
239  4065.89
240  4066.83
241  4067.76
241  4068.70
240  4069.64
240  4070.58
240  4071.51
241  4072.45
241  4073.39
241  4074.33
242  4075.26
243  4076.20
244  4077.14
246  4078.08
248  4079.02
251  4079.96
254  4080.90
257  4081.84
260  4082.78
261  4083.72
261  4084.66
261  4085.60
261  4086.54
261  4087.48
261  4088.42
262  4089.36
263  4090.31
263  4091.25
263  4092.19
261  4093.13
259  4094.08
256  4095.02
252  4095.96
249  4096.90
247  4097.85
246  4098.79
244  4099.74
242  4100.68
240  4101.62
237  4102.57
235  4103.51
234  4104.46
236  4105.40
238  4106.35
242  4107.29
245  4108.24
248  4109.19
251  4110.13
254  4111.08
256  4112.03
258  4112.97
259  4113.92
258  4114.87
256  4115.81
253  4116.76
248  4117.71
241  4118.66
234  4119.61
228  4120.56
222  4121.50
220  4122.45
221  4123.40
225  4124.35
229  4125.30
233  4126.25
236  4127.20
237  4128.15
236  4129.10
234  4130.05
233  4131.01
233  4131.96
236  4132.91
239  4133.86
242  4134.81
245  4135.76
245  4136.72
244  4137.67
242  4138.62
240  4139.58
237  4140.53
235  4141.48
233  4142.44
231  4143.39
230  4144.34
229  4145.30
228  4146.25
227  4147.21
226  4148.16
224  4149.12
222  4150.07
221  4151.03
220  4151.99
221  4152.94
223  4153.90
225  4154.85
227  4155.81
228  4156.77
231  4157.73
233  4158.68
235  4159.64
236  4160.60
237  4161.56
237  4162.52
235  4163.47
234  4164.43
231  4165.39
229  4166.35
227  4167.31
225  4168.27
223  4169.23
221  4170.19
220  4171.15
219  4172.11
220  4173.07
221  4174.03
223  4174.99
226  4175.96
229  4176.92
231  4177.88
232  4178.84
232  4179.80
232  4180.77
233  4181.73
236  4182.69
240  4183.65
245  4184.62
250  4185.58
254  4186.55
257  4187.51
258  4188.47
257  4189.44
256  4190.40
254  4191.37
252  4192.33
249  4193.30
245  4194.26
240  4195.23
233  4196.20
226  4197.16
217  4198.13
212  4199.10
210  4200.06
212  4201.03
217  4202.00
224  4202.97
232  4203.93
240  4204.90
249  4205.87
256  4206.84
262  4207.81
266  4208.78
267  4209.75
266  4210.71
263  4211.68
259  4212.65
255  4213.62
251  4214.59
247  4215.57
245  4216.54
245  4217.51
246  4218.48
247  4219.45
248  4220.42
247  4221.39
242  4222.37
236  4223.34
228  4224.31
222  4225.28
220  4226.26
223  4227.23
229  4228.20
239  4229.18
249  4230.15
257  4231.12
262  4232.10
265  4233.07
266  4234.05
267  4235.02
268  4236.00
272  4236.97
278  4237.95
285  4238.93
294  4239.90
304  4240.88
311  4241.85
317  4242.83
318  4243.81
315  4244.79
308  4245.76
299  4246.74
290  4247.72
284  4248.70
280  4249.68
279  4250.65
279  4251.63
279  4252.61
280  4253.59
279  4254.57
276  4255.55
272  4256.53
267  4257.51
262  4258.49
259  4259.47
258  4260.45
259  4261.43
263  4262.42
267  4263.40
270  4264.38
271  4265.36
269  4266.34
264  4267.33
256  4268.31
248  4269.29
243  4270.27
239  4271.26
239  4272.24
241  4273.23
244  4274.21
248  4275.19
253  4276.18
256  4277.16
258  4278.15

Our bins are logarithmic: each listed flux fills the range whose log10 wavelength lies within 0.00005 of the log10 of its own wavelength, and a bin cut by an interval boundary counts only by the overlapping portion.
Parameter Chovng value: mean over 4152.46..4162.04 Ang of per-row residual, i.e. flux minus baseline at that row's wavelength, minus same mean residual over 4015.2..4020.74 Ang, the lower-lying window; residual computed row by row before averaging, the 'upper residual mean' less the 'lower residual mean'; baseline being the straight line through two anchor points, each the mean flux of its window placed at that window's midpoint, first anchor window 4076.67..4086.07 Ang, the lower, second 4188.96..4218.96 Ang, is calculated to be -28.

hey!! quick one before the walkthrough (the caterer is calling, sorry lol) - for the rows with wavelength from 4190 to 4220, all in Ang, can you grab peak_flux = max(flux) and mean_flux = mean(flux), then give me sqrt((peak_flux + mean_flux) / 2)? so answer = 15.97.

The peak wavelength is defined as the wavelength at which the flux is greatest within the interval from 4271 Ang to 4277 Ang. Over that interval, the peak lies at 4276.18 Ang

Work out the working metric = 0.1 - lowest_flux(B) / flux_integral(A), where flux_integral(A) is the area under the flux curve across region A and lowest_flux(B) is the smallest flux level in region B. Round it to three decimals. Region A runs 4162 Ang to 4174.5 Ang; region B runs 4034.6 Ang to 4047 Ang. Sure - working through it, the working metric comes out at 0.022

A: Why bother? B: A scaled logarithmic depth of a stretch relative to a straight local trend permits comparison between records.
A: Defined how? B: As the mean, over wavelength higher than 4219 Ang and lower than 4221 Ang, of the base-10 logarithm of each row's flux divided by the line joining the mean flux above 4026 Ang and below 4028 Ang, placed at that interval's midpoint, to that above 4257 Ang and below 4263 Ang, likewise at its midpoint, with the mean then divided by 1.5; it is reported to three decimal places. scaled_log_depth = -0.014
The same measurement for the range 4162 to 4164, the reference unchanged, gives -0.025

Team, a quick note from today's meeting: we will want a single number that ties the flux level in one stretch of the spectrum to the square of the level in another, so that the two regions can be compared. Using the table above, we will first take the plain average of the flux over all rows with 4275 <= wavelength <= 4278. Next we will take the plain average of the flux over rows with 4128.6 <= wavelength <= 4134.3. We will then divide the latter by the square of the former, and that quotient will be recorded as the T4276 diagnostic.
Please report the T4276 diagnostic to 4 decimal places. 0.0037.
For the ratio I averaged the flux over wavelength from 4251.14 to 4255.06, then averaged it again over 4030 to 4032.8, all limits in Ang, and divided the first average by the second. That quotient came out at 1.19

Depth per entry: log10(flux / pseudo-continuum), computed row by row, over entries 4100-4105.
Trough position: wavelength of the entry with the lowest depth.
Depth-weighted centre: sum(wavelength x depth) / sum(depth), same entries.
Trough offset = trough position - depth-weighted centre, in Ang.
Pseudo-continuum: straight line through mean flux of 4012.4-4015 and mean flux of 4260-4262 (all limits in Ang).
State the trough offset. 1.7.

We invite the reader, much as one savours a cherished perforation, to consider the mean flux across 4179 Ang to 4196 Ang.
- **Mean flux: 246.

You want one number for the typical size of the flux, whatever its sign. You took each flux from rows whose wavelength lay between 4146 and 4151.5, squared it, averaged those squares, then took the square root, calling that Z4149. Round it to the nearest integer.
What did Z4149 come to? 225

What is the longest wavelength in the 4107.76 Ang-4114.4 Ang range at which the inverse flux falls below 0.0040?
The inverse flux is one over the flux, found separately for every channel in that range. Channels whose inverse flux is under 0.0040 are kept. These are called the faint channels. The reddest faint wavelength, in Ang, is 4113.92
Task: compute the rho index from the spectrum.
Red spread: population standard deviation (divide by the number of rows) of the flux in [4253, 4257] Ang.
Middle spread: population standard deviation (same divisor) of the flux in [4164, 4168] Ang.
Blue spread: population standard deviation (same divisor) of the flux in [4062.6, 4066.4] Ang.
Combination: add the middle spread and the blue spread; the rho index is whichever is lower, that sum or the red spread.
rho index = 3.1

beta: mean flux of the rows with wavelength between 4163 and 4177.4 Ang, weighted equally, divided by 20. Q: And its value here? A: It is 11.3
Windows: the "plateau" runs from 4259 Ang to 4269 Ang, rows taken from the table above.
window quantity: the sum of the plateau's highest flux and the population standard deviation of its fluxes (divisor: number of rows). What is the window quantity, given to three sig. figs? 276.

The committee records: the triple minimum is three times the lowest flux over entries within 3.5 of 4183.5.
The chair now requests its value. 696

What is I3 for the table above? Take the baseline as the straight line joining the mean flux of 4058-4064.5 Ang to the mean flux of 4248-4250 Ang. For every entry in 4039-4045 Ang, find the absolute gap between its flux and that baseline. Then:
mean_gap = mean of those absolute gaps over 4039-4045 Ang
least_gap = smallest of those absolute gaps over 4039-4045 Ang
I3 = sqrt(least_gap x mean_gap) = 15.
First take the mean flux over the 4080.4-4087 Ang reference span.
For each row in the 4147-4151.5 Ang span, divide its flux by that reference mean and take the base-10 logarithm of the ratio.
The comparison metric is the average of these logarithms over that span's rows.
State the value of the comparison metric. -0.06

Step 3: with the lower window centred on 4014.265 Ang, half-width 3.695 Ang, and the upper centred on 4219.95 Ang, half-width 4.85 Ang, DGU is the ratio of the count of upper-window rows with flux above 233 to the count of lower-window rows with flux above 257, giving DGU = 1.8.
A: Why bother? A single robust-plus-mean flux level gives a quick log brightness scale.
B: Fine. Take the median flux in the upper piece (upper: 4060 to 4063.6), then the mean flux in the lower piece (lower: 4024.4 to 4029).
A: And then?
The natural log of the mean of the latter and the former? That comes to 5.49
